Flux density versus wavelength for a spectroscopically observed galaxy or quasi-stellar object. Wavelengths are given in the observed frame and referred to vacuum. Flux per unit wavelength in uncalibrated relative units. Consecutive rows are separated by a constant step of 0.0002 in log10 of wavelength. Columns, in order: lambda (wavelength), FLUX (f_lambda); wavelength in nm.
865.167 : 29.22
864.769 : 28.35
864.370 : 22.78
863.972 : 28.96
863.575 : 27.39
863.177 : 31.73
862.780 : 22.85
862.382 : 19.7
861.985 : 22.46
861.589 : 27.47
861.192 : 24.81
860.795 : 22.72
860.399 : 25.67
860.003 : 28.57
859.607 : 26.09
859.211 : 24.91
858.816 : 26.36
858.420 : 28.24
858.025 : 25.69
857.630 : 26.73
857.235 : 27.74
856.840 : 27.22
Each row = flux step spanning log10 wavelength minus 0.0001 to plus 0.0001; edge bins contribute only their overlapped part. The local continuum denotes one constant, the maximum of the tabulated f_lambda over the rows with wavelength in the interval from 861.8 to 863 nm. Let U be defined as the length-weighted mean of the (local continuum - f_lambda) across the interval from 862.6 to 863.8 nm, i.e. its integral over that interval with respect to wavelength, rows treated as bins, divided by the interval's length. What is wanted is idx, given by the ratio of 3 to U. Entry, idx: -0.65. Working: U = -4.6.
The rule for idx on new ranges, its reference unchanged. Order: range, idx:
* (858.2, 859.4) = -0.82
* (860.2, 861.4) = -1.90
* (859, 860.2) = -0.82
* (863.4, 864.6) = -0.84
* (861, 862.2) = -1.51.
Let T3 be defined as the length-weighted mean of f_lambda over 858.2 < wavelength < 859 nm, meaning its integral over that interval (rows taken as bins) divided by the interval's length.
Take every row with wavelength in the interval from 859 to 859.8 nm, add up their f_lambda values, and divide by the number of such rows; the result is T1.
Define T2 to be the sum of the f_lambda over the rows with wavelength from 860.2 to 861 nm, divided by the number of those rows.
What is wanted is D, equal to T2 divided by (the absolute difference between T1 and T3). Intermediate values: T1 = 25.5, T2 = 24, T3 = 27.3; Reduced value 13.8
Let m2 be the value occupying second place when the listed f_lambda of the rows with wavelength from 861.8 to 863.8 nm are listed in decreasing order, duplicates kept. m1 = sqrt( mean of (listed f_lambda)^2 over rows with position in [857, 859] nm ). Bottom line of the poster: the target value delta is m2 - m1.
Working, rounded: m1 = 27.0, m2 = 27.39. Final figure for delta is 0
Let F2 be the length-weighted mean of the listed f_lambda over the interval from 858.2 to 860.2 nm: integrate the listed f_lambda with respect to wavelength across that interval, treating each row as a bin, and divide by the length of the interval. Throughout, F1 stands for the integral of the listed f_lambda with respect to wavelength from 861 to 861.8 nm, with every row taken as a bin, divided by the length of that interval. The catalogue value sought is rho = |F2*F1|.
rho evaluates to 700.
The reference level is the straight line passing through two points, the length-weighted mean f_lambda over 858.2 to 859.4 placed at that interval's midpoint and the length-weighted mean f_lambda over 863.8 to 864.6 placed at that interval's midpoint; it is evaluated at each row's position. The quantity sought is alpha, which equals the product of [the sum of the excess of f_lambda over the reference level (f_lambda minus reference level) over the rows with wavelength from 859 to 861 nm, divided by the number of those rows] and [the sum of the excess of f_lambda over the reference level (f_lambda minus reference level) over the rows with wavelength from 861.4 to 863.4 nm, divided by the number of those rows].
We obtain 0.9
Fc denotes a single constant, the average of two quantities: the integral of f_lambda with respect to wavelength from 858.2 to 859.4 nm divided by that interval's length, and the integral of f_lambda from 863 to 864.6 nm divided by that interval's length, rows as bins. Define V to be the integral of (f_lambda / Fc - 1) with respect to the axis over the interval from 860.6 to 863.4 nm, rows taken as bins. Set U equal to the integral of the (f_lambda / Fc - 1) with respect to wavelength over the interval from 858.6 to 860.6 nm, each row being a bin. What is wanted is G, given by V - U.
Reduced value -0.21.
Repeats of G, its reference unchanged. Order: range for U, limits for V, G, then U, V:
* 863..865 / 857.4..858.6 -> -0.06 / 0.054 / -0.01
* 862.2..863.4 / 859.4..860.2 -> 0.10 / -0.097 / 0.01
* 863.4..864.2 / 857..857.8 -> -0.02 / 0.027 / 0.00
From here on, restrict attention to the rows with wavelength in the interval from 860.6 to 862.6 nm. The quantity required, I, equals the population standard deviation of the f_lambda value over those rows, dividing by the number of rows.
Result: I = 2.6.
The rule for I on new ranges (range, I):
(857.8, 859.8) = 1.1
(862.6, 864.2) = 3.2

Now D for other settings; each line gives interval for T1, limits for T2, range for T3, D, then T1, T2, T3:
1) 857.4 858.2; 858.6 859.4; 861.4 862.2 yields 18.9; 26.2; 26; 24.9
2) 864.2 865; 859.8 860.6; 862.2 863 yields 6.8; 25.6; 27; 21.6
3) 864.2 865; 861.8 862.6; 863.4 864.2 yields 8.6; 25.6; 21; 28.0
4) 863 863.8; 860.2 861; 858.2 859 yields 10.5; 29.6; 24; 27.3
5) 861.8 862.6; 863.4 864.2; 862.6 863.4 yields 4.5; 21.1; 28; 27.4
